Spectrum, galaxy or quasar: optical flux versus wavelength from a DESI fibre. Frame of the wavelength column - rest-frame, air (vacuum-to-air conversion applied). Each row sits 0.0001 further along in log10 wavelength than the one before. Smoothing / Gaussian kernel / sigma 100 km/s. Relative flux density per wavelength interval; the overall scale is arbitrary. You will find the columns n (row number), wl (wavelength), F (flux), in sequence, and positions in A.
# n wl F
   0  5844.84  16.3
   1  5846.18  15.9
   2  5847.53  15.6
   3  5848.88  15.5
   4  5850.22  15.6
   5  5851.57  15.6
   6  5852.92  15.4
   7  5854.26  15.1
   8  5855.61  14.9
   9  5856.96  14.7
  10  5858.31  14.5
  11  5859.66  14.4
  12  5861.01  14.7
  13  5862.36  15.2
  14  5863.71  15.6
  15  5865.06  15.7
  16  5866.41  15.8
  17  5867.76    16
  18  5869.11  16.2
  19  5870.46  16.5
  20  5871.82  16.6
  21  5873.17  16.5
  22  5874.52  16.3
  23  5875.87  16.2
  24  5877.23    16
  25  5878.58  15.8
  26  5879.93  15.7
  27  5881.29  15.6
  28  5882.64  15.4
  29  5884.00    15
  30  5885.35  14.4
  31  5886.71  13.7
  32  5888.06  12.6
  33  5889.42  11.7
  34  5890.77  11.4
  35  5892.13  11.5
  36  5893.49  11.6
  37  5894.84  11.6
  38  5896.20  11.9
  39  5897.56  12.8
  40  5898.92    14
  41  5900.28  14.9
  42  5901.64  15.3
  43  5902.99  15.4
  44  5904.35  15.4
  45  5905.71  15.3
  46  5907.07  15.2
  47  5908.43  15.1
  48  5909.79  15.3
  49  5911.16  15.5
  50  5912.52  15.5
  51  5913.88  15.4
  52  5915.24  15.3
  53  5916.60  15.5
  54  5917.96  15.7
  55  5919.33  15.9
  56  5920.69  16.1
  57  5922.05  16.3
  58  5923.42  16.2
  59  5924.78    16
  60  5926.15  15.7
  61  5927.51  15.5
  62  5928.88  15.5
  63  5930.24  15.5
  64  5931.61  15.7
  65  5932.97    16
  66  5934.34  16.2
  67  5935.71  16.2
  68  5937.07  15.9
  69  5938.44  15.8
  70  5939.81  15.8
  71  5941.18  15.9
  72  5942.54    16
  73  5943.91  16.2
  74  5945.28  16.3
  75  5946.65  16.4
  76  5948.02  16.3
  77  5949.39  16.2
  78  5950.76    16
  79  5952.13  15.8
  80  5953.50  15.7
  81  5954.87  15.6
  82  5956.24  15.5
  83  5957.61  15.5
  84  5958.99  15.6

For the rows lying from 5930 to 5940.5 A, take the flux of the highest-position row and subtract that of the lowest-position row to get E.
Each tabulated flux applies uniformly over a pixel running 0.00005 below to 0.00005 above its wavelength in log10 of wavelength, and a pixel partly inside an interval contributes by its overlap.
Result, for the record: 0.30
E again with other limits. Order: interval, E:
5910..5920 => 0.40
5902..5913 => 0.10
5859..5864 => 1.20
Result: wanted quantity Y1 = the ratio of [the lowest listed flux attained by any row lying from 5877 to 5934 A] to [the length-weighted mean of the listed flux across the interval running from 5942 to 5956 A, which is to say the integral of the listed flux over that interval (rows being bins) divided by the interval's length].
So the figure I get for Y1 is 0.71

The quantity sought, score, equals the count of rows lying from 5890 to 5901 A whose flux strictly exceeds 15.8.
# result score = 0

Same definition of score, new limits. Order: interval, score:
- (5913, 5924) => 4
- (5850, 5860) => 0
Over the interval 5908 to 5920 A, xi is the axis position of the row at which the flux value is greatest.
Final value 5919.33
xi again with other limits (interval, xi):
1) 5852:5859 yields 5852.92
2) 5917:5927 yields 5922.05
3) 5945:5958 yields 5946.65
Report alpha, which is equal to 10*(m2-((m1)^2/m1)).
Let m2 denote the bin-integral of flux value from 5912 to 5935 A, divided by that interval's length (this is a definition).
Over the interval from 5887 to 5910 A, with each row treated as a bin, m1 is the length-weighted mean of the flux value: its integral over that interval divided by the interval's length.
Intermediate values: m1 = 13.6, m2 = 15.8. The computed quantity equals 22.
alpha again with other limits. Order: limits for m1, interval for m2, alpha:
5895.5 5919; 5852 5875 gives 6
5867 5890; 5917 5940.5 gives 6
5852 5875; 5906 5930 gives 1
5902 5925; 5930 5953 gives 4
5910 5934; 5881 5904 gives -23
